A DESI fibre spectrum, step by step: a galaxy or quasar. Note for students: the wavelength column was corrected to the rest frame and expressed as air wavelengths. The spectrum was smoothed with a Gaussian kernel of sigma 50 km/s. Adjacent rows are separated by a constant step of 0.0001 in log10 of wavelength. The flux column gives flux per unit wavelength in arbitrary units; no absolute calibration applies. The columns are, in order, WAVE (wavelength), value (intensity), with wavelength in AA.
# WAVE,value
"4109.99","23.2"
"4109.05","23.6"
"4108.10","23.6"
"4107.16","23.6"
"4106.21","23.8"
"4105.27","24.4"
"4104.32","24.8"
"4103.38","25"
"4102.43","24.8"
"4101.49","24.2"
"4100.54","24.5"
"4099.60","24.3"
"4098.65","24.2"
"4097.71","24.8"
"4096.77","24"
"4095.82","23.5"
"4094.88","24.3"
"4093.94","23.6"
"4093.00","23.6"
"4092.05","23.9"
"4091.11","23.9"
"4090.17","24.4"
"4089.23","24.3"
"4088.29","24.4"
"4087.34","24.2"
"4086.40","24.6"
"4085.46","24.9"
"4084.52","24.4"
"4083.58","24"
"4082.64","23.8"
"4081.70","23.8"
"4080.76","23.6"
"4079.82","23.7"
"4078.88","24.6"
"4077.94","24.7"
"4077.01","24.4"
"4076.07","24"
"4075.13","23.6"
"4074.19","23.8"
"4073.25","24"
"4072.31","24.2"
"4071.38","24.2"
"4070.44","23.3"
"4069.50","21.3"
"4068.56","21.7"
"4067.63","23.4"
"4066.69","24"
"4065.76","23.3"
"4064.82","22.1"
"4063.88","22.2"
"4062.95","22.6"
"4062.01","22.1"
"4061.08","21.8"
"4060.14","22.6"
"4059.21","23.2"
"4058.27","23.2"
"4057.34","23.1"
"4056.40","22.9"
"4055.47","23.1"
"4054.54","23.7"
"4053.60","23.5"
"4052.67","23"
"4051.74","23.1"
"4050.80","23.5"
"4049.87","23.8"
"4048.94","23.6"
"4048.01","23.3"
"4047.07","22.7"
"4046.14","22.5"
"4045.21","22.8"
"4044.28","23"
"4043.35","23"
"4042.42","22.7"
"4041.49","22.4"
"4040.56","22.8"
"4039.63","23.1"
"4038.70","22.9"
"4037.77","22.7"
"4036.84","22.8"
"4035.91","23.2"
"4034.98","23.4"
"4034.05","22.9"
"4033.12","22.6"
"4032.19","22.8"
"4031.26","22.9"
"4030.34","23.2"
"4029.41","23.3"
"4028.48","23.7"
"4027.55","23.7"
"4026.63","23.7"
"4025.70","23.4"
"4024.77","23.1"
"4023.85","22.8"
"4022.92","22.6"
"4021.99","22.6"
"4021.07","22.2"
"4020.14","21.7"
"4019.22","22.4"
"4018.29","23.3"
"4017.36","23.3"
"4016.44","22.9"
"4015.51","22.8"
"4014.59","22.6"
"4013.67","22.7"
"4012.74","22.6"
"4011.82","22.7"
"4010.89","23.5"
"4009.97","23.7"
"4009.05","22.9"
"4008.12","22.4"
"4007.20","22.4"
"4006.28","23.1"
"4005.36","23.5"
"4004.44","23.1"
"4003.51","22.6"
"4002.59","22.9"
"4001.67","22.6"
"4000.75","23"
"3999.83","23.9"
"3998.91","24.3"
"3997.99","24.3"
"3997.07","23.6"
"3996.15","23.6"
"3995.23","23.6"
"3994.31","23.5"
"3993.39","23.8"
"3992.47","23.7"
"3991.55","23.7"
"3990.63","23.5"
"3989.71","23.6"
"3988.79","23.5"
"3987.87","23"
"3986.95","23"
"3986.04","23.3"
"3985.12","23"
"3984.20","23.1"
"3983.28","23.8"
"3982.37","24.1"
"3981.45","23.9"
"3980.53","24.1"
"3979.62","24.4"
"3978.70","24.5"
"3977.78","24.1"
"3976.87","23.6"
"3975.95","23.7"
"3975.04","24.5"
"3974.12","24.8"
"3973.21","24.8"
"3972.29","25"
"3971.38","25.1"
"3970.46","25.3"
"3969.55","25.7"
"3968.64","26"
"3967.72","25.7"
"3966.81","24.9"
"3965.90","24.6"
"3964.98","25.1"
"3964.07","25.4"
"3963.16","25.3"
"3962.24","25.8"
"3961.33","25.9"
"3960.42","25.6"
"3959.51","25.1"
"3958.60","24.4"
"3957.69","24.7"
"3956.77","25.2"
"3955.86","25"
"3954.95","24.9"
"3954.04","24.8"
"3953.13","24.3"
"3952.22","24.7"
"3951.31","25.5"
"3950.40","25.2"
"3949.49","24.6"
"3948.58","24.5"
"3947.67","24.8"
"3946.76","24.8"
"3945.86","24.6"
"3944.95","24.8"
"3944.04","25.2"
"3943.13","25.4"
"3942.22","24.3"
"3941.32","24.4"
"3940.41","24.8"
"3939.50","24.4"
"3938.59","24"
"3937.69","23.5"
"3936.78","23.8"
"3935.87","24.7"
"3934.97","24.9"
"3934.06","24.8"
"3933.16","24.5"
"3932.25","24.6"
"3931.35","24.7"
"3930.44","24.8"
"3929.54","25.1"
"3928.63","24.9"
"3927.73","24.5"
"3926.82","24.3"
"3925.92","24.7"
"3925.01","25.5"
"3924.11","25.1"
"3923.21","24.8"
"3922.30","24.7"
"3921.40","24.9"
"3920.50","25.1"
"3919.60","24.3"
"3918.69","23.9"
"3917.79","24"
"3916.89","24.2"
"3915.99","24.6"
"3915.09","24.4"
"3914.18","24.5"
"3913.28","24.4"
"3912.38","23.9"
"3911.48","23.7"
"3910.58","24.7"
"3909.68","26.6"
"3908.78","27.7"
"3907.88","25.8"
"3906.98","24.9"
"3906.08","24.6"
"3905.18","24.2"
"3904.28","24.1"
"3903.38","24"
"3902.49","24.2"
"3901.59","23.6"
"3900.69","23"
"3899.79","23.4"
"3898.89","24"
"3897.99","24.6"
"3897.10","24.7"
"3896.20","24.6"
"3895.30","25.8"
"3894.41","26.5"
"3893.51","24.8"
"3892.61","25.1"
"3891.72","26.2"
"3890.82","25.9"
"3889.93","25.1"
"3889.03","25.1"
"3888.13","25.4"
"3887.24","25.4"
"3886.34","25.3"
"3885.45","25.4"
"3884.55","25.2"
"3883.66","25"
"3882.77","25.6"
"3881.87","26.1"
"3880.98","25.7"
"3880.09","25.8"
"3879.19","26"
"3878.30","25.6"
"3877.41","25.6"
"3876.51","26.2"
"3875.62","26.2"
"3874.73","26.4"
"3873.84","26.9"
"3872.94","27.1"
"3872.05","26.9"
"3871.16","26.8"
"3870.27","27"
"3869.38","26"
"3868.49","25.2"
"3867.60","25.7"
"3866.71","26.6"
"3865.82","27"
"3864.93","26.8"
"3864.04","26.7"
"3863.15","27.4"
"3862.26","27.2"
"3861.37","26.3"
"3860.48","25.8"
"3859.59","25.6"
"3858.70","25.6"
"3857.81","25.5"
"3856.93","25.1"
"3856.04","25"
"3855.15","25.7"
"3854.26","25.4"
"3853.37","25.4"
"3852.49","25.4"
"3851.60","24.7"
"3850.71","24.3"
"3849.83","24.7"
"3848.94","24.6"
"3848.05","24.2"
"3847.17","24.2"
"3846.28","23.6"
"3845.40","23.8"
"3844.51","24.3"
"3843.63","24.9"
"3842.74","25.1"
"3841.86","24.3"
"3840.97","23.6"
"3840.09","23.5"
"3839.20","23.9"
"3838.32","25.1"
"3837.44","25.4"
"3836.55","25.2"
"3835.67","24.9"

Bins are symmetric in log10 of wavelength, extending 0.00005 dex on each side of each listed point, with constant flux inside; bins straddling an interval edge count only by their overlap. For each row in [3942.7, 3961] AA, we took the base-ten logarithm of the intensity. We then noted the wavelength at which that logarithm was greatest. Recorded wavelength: 3960.42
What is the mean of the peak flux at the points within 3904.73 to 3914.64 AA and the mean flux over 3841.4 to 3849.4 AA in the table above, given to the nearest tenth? 26.0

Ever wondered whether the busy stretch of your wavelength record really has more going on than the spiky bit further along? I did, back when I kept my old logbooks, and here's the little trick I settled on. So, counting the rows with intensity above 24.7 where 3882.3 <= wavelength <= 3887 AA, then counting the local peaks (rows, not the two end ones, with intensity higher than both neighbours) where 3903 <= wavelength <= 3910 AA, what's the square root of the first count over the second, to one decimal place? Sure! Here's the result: 2.2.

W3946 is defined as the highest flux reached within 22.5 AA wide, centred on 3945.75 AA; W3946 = 25.5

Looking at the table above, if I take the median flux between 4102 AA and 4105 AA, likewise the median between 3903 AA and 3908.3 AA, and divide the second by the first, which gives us 0.98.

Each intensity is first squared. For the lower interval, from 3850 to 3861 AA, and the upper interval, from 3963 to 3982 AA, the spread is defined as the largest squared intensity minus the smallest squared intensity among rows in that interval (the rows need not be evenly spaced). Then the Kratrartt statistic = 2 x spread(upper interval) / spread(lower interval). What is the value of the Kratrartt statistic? 3.2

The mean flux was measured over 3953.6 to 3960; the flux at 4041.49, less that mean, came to -2.5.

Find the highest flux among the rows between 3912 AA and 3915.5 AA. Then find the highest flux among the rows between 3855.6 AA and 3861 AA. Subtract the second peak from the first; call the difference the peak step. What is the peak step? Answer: -1.3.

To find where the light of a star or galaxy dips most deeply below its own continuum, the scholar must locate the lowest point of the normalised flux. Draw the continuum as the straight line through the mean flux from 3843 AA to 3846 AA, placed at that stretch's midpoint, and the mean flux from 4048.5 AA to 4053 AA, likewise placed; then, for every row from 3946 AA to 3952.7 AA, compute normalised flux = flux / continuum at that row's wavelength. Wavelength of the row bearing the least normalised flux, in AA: 3948.58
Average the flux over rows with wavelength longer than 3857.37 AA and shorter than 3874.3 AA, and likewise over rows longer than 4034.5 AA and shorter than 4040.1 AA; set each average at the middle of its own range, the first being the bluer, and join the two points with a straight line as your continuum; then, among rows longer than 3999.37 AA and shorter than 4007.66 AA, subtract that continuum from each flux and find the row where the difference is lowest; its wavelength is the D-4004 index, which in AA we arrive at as 4007.20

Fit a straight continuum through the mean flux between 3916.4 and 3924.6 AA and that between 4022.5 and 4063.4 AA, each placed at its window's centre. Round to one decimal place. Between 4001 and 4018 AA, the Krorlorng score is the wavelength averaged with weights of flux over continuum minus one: 4008.8 AA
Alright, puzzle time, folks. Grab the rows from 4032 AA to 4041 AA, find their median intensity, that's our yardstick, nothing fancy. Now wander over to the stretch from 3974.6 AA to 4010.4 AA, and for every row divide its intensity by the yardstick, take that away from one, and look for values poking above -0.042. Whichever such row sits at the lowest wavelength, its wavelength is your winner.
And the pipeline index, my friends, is 3975.95 AA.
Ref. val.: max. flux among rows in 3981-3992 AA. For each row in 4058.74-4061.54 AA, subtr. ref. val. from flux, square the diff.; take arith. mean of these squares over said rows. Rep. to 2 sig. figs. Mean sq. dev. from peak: 2.8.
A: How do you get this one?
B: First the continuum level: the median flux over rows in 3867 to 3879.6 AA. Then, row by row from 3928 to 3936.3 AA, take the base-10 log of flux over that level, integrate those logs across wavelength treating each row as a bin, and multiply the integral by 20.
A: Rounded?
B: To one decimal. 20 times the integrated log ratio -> -4.0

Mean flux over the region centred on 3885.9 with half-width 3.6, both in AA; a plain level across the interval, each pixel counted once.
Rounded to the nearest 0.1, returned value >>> 25.3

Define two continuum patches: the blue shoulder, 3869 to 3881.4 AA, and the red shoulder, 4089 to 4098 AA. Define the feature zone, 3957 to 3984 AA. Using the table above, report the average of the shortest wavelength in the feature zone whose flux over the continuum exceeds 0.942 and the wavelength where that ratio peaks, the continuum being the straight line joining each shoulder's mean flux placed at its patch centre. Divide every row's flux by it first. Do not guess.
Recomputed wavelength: 3963.2 AA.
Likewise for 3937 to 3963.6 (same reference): 3950.4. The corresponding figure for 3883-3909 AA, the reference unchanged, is 3896.2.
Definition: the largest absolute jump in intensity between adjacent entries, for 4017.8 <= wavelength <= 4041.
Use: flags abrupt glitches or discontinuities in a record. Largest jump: 0.90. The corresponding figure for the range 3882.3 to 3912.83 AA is 1.90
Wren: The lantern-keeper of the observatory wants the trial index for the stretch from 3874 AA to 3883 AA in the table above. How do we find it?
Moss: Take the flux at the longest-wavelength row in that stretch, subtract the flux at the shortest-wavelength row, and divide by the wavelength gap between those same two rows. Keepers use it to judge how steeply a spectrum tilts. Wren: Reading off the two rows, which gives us -0.10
